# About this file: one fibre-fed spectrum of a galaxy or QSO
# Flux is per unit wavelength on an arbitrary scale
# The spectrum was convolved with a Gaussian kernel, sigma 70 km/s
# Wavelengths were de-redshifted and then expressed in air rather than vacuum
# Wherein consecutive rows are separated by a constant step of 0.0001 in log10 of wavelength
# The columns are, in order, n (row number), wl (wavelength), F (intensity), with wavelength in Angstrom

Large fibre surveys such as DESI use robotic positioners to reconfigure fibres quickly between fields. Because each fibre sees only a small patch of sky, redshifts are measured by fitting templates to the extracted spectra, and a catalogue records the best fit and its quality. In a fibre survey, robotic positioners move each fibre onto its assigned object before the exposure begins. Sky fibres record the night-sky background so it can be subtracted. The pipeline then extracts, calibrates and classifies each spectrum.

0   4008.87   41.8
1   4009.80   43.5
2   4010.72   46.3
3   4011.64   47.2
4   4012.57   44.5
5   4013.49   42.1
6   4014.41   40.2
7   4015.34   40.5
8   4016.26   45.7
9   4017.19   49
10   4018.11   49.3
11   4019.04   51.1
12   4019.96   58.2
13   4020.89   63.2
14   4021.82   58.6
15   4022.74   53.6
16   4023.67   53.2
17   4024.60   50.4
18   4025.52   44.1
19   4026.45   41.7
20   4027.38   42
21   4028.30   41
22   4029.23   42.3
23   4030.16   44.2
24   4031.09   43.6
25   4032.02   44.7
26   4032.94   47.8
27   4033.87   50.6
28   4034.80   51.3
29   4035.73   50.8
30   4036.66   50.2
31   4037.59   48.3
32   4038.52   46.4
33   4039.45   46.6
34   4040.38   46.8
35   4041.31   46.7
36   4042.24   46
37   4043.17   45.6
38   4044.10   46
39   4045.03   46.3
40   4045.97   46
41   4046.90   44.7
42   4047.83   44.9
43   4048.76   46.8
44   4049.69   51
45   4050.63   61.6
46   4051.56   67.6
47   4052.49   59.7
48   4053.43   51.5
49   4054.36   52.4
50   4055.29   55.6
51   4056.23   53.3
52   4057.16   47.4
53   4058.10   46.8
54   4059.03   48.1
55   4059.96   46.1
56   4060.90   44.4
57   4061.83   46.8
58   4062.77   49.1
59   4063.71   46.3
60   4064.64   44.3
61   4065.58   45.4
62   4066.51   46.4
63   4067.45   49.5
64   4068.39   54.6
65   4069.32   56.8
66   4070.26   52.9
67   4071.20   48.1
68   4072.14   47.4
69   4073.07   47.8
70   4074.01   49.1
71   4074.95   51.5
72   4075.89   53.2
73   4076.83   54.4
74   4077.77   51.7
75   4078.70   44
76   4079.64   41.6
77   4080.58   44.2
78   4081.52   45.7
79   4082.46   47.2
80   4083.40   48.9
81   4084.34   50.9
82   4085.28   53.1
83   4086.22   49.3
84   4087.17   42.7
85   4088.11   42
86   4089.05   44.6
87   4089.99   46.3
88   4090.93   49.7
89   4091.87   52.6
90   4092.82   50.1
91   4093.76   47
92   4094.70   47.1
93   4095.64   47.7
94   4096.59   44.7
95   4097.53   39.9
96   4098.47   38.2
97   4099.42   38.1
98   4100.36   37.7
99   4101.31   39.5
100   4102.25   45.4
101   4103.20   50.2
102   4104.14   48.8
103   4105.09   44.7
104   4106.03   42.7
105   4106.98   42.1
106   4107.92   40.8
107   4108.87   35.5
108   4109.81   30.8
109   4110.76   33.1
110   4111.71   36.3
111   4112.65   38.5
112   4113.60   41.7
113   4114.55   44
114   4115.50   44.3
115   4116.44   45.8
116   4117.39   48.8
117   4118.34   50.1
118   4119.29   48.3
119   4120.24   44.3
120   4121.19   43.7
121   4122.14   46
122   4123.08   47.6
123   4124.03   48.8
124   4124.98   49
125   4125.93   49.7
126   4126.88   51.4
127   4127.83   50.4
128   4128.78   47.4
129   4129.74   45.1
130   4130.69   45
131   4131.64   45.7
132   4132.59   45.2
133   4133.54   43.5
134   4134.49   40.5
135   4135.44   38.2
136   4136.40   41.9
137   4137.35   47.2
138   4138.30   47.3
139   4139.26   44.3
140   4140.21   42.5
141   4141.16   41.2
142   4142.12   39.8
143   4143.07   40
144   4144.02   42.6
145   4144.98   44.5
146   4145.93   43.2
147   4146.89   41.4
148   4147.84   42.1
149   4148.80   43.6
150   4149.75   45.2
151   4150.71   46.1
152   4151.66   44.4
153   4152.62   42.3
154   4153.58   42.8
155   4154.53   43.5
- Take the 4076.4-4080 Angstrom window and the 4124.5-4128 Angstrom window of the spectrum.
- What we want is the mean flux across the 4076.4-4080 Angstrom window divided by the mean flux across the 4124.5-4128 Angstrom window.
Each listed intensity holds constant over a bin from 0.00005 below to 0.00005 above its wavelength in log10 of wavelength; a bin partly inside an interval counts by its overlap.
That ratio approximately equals 0.96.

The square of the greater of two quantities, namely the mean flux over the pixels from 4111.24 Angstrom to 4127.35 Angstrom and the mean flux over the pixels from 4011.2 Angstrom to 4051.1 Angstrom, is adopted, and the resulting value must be 2284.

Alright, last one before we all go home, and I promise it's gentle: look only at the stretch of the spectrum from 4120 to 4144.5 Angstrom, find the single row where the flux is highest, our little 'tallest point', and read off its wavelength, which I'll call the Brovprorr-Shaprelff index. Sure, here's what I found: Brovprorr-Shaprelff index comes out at 4126.88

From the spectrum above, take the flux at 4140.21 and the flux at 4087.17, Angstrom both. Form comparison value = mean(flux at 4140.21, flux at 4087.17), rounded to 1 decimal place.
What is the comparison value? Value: 42.6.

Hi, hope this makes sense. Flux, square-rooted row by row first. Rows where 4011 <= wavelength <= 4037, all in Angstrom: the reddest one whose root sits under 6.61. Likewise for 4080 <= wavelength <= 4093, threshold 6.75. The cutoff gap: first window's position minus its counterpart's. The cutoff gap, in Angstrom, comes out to -58.0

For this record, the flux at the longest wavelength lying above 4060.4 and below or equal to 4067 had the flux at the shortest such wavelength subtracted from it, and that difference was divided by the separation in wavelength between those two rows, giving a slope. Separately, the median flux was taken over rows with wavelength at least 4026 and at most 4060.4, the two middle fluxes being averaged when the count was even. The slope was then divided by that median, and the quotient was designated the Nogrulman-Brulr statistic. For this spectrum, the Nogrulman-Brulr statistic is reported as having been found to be 0.0076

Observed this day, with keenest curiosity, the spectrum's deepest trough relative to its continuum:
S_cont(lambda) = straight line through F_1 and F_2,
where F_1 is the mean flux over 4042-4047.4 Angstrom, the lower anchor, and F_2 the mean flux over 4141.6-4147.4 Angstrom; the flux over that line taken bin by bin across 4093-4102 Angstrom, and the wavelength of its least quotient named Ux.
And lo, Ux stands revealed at 4100.36 Angstrom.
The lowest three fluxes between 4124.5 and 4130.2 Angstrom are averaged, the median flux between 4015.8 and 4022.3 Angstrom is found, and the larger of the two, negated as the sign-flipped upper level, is -51.1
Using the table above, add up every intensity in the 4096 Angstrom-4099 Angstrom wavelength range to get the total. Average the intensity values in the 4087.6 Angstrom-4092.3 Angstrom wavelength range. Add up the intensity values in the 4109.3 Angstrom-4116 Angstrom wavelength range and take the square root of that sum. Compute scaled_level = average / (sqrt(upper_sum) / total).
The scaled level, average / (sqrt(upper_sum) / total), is 352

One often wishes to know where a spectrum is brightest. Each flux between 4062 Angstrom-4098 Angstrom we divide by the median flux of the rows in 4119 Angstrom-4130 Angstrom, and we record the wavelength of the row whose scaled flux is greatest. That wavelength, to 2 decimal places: 4069.32 Angstrom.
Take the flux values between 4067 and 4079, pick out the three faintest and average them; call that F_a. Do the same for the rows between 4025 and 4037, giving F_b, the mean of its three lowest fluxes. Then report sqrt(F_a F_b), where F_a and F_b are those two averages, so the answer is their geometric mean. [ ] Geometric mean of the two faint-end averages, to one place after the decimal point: 43.9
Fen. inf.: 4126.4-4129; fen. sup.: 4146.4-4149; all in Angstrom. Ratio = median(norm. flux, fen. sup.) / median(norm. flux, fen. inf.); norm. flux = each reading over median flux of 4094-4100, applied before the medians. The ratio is 0.84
